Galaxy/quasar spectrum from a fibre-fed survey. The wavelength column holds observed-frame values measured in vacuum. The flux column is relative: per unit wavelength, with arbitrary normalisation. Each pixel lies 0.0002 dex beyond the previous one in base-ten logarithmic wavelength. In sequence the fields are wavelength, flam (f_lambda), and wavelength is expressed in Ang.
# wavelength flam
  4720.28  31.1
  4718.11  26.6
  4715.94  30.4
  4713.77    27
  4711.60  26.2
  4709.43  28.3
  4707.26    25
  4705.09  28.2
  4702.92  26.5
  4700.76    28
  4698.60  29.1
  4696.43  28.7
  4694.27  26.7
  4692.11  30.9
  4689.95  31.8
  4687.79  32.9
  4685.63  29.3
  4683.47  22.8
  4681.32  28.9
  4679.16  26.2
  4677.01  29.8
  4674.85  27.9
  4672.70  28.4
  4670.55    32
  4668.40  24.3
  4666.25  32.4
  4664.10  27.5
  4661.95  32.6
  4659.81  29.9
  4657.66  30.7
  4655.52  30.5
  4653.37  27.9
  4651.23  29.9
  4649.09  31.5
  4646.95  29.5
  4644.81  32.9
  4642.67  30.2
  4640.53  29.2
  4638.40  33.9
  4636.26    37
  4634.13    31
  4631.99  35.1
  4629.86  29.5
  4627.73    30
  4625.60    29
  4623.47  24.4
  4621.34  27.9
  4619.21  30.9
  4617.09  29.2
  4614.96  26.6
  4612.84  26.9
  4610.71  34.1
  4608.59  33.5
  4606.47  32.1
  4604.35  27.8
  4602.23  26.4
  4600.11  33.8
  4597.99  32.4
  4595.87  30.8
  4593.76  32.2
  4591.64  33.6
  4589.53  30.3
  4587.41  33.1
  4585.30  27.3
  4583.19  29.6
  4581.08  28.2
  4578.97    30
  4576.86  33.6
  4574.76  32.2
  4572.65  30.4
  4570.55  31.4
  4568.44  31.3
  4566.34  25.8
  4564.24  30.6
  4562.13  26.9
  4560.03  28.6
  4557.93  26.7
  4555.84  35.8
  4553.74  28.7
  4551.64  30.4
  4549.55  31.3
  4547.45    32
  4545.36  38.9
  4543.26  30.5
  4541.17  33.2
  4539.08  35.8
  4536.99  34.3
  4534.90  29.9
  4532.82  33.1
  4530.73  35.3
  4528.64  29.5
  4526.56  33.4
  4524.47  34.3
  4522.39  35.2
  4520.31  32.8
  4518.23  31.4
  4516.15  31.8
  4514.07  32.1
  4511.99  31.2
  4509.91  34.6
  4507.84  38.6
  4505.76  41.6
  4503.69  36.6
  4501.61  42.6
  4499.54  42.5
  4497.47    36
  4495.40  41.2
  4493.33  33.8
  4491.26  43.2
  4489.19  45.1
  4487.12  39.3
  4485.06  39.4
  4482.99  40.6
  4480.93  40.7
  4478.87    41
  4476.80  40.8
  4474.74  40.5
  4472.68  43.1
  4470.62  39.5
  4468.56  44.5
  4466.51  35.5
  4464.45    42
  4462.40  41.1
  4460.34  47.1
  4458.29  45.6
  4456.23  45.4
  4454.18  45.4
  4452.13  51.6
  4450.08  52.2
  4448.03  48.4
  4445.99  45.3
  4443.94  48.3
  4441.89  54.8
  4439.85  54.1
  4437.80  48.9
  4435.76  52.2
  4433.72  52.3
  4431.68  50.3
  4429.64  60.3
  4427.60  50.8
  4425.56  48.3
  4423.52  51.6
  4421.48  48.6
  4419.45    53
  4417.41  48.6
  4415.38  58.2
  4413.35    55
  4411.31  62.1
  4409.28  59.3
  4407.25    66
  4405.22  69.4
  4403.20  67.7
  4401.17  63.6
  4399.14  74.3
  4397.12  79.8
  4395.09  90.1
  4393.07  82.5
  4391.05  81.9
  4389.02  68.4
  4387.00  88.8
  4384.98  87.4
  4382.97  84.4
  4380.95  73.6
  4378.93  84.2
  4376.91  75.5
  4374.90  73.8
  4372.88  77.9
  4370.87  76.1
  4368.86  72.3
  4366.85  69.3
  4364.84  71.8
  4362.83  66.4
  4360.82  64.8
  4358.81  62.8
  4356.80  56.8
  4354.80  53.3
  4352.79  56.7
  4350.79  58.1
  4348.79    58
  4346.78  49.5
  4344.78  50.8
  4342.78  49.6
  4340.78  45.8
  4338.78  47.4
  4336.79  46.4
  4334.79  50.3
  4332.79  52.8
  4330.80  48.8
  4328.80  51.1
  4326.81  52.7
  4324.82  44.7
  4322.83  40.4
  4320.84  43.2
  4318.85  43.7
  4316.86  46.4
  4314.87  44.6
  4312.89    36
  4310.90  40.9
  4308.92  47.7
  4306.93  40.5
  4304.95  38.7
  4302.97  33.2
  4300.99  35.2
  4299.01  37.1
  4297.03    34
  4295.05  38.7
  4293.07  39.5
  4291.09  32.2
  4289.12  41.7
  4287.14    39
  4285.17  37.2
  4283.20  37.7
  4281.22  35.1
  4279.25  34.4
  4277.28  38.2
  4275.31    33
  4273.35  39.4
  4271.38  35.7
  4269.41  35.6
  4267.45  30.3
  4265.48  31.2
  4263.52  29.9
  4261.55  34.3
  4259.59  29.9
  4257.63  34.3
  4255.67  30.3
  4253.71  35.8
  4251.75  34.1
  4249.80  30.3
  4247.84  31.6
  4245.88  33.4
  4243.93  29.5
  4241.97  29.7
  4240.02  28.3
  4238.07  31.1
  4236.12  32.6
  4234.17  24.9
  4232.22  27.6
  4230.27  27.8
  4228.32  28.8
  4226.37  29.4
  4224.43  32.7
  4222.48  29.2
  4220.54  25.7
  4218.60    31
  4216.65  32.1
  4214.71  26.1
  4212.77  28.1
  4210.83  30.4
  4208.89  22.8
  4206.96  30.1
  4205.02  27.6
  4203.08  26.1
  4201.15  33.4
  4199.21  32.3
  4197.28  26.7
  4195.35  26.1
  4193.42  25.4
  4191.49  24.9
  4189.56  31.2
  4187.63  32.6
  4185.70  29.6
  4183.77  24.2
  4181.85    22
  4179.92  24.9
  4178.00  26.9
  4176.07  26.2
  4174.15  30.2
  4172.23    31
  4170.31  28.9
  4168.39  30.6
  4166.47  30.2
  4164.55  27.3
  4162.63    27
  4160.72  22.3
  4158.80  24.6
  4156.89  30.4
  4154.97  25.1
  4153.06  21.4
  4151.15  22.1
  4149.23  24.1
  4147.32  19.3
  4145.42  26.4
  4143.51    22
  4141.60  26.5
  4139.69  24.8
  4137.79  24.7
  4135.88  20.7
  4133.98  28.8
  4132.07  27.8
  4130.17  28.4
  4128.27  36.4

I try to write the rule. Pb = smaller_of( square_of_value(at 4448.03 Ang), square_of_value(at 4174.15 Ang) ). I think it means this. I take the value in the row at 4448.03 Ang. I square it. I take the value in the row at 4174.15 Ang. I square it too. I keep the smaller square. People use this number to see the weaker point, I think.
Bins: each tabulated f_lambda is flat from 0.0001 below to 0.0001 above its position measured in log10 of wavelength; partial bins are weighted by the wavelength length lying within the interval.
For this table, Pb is 912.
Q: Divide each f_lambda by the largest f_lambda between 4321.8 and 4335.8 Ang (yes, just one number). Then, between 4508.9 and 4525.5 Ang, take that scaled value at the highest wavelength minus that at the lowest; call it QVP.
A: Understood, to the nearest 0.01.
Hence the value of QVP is -0.01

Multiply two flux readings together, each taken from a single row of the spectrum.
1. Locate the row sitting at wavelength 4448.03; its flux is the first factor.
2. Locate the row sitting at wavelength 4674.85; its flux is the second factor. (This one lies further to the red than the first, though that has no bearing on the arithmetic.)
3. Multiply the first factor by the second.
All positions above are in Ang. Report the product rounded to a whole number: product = 1350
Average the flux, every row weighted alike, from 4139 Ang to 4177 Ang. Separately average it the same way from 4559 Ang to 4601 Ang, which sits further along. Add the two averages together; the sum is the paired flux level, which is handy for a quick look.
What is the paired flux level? 57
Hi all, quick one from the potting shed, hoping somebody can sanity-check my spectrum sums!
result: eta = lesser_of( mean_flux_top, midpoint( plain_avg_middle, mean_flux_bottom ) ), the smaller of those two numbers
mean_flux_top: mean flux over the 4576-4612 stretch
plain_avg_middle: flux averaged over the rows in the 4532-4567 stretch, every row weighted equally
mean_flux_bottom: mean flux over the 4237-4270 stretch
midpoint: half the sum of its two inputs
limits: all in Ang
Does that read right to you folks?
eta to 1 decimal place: 31.1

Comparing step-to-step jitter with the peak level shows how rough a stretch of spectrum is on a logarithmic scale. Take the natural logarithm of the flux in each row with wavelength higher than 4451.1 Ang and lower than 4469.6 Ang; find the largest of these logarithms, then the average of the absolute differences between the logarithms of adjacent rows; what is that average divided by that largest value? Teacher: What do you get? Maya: 0.0227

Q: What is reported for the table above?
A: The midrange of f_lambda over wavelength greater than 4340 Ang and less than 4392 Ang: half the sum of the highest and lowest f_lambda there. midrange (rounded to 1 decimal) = 67.3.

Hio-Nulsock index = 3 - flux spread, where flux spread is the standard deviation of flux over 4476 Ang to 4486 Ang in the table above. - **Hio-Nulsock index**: 2.4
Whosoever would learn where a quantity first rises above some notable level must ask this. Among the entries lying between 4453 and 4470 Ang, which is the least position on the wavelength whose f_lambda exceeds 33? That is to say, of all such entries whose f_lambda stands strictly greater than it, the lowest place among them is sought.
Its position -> 4454.18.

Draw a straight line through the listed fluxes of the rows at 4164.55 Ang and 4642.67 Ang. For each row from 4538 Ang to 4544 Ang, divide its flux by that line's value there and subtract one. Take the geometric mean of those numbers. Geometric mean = 0.09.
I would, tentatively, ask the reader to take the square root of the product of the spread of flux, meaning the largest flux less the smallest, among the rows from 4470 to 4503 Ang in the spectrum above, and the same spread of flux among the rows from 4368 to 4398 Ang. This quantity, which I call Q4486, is 16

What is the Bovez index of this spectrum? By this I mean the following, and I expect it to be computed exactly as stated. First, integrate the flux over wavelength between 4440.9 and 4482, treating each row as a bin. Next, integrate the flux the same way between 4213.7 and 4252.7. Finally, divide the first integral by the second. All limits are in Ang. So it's 1.58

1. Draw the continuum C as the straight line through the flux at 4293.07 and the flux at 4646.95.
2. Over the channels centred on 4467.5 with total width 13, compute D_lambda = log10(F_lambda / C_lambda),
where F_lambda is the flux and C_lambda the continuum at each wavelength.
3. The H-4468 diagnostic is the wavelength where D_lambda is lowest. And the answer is 4466.51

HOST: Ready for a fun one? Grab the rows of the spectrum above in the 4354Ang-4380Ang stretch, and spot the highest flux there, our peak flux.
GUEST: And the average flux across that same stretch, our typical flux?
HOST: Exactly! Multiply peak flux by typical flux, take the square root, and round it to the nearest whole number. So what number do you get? 77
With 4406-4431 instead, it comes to 60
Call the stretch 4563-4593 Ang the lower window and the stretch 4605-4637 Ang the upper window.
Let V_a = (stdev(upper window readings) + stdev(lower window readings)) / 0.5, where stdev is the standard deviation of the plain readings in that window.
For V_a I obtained 11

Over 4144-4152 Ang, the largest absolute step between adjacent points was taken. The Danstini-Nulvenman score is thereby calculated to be 7.1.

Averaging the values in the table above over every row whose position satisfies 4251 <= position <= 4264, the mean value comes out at 33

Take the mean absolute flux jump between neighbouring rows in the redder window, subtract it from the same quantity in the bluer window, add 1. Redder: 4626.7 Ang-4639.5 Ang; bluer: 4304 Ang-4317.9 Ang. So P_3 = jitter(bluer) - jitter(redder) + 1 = 2.3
